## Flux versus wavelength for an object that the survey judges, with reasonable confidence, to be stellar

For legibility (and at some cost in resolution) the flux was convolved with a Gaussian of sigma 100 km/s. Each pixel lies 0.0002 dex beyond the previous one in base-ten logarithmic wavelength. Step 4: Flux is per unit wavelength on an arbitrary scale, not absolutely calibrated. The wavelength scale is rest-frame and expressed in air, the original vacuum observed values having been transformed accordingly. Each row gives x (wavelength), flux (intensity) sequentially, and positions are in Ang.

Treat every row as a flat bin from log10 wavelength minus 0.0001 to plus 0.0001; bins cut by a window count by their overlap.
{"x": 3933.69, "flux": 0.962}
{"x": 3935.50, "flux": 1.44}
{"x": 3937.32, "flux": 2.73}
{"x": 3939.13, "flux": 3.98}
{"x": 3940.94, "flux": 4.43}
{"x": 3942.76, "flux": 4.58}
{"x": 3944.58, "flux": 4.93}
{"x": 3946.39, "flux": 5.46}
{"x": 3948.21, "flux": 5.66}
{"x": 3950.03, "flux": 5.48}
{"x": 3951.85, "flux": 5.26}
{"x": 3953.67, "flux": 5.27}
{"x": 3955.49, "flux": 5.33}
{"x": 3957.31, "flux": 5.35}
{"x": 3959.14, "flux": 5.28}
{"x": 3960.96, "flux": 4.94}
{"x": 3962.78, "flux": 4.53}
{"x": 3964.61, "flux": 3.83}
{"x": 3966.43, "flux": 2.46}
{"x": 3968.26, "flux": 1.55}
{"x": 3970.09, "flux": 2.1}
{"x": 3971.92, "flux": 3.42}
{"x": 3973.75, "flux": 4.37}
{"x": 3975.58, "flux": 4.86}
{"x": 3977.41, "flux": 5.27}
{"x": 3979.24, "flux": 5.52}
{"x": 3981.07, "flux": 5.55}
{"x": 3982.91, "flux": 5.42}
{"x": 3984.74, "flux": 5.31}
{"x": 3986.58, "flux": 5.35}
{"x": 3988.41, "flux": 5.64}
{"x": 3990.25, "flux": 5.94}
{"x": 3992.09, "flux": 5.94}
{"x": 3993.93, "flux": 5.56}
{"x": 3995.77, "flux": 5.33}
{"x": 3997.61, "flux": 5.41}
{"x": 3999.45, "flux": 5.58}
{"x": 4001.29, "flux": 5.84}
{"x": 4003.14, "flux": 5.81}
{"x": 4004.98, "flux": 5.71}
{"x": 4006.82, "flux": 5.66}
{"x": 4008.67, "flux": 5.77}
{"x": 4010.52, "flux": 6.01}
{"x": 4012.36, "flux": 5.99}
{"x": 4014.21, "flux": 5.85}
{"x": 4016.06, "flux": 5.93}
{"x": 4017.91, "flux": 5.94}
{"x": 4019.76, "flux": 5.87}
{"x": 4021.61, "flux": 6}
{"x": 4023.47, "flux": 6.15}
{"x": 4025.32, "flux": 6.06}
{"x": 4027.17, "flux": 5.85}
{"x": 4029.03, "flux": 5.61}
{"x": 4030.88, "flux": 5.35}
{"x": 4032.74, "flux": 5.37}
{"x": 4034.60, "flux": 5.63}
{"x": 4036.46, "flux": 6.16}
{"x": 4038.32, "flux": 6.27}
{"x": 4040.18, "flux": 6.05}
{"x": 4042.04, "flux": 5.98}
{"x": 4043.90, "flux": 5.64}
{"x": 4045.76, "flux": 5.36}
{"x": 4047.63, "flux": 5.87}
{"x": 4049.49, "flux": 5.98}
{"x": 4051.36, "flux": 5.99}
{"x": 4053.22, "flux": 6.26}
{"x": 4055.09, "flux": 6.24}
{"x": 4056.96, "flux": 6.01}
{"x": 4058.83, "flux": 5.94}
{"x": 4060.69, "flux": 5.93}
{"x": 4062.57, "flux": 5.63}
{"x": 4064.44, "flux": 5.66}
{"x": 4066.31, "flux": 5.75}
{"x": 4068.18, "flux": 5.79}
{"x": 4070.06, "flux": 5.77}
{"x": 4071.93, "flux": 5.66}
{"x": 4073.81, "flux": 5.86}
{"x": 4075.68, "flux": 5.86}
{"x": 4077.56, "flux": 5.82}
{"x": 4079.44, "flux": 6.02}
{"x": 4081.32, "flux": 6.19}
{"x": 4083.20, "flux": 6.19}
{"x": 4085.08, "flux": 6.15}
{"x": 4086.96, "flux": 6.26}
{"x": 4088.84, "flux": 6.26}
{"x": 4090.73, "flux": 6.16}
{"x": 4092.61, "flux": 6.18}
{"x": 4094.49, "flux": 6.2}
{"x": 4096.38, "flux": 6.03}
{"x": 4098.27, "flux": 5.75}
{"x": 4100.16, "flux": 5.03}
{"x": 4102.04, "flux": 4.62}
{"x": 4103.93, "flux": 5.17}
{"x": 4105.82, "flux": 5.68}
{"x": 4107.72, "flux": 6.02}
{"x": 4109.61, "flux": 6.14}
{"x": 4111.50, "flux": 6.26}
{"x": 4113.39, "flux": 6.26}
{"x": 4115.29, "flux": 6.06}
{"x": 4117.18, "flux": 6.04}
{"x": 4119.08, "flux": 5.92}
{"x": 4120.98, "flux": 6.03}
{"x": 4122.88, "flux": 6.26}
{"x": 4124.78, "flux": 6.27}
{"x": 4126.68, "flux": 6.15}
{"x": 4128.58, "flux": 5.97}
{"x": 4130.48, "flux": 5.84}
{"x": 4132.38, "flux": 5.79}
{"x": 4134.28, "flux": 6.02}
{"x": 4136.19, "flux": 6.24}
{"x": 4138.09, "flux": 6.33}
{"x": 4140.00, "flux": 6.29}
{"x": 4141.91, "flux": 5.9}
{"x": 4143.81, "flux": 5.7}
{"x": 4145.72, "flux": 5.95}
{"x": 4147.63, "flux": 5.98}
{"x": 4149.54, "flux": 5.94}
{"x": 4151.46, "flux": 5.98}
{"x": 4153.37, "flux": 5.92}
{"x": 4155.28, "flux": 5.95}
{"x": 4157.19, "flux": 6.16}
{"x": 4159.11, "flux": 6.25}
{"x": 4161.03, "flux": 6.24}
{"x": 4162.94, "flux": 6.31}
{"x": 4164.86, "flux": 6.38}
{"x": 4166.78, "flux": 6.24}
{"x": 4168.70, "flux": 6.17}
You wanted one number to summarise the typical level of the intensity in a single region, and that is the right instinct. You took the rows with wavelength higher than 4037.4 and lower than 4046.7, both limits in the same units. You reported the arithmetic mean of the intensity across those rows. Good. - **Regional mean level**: 5.86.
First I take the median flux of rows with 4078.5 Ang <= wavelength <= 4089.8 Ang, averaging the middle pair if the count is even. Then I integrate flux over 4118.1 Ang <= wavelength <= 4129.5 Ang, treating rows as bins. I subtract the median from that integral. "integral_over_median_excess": 63.3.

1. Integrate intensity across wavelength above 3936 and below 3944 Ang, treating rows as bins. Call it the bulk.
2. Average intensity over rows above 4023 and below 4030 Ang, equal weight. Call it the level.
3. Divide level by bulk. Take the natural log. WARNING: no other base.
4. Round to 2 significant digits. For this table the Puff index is -1.6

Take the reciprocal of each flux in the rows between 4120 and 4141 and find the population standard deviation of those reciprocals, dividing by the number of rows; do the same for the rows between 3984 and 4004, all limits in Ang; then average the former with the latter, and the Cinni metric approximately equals 0.006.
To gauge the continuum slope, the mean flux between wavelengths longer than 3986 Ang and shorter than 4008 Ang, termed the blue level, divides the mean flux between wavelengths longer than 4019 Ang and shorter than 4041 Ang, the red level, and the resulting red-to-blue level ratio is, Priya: 1.04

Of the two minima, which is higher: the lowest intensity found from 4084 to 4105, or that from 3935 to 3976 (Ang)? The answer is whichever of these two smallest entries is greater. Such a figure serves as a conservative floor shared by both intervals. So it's 4.62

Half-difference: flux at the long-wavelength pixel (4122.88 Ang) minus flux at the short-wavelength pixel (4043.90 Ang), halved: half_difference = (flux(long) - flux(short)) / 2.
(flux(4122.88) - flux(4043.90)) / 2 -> 0.31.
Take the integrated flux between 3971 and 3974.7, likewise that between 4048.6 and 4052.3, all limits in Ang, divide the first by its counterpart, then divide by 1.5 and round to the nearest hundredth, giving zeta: 0.43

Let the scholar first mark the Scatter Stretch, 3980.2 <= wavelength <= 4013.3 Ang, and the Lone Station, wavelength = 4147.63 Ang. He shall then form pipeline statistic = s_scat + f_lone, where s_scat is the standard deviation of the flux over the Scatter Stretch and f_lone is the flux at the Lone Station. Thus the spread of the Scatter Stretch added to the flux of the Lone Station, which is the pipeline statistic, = 6.2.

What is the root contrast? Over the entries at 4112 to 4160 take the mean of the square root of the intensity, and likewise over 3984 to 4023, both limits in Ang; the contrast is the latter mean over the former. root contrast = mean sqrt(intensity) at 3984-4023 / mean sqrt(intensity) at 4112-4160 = 0.974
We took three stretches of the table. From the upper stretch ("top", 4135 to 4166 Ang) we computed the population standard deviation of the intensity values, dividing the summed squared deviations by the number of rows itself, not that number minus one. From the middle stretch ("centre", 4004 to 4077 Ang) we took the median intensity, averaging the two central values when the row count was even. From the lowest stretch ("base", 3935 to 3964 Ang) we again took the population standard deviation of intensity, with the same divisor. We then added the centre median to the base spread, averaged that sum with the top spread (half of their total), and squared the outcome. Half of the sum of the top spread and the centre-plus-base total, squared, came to 12.8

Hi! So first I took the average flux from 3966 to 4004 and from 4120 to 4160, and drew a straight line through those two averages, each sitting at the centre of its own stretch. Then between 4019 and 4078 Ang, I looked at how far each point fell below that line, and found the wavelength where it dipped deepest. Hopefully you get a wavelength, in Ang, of 4045.76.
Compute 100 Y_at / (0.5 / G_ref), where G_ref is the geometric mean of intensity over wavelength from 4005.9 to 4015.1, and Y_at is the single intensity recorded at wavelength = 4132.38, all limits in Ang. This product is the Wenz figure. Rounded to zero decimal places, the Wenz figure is 6780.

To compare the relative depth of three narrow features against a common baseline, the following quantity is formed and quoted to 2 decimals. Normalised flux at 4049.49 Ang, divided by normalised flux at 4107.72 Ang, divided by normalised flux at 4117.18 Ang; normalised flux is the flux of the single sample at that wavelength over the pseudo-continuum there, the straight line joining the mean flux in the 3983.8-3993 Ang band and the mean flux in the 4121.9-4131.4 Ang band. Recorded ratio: 1.03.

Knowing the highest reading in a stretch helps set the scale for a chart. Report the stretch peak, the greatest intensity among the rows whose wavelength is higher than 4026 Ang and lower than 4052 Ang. 6.27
